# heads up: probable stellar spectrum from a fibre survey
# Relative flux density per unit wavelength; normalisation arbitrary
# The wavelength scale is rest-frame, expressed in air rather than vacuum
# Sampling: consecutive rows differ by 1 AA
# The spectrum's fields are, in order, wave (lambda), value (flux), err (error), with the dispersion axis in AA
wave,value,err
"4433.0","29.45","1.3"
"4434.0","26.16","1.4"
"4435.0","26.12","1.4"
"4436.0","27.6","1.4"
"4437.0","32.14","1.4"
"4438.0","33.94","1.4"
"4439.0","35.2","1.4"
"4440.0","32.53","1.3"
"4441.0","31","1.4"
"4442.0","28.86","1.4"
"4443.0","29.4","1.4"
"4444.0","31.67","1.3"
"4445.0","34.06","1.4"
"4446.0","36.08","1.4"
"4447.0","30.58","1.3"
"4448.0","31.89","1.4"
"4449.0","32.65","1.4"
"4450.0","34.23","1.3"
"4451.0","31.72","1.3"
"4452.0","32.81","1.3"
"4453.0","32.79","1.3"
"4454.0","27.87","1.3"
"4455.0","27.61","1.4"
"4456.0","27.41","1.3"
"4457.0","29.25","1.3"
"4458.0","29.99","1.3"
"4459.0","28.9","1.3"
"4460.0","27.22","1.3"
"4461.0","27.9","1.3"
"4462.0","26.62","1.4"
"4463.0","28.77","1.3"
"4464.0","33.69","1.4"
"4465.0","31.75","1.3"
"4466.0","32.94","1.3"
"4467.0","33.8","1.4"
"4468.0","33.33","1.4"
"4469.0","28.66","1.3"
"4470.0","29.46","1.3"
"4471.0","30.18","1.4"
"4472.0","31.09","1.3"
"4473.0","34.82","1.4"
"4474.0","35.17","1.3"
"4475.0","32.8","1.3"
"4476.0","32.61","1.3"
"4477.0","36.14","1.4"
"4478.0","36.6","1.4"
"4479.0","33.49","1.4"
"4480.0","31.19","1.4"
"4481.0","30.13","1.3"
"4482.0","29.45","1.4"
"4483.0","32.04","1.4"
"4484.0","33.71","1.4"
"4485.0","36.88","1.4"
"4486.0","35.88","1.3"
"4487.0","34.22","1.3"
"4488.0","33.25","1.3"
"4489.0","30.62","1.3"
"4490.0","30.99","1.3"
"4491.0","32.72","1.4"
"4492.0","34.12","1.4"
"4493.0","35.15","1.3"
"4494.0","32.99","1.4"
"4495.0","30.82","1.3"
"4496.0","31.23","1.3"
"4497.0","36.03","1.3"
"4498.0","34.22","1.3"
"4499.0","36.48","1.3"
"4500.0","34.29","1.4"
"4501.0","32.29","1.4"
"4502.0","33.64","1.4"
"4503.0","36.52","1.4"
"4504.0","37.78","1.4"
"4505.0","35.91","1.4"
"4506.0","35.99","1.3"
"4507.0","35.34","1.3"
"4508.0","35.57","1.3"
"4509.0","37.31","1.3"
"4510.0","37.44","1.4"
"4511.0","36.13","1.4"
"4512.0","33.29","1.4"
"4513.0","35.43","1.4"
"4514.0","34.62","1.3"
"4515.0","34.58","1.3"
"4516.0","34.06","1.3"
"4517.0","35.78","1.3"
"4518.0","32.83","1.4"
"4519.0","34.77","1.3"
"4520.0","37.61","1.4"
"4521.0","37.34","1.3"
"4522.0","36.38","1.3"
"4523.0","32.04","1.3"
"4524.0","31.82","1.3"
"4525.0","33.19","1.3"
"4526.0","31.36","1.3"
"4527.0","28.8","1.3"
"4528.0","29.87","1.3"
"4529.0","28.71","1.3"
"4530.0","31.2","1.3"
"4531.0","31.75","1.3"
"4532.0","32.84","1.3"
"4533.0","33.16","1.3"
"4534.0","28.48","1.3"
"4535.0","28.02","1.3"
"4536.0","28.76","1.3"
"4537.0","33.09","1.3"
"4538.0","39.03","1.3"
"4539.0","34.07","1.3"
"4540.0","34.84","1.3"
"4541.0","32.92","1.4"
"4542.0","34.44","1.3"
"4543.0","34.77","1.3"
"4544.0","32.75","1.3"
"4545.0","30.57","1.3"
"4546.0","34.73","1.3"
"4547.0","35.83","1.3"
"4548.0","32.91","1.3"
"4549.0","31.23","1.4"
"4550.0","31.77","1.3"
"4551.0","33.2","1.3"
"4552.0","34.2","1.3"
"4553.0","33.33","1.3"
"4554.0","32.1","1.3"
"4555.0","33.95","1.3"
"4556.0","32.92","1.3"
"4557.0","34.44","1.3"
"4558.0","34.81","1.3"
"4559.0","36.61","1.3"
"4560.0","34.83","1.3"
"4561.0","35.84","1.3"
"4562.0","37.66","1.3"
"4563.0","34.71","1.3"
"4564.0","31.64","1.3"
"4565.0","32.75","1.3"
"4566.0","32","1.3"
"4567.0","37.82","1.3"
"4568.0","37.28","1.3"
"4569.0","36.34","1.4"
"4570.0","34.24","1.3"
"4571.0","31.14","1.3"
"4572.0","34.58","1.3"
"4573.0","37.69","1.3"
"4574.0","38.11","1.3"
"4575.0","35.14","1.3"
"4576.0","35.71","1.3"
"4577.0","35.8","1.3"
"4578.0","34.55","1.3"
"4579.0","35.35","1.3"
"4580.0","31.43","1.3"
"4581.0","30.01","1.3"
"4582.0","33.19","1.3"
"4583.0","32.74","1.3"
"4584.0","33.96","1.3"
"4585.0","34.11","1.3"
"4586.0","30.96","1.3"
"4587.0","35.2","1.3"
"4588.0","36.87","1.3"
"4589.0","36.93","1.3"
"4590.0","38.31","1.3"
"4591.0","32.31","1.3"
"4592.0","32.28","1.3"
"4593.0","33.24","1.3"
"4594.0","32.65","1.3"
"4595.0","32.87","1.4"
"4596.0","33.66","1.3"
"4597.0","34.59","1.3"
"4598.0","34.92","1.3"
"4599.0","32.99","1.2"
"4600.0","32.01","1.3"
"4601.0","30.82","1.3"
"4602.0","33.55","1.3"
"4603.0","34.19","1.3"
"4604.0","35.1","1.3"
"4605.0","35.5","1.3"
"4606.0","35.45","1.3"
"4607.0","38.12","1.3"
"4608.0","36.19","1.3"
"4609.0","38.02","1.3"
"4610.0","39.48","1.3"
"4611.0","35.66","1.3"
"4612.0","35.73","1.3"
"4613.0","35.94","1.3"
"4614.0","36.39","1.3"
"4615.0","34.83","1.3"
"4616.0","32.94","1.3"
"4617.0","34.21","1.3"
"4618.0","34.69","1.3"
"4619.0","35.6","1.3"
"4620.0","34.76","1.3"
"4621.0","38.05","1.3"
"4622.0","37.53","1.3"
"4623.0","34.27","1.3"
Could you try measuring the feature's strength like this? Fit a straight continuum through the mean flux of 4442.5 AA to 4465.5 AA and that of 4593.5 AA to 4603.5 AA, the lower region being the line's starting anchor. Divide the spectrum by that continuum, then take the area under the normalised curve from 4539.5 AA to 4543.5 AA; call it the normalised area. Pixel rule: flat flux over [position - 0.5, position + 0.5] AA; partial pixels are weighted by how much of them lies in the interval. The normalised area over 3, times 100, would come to 142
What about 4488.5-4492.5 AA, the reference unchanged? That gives 137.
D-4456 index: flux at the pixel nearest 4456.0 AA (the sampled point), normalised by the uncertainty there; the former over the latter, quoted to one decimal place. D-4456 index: 21.1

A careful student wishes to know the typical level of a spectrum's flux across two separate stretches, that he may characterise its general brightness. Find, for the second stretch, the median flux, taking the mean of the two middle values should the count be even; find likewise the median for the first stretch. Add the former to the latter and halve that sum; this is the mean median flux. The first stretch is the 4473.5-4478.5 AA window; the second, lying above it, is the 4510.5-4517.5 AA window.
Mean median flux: 34.9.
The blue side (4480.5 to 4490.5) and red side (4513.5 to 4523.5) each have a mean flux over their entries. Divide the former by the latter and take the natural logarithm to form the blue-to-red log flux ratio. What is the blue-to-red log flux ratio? -0.067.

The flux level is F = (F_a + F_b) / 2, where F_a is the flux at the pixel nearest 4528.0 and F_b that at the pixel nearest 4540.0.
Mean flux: 32.4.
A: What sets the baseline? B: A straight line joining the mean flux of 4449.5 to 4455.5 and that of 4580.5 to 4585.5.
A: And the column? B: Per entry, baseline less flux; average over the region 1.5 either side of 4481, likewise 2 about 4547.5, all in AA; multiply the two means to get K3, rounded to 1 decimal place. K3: -1.7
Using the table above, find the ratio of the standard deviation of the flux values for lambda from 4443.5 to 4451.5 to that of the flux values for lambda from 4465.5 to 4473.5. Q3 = 0.80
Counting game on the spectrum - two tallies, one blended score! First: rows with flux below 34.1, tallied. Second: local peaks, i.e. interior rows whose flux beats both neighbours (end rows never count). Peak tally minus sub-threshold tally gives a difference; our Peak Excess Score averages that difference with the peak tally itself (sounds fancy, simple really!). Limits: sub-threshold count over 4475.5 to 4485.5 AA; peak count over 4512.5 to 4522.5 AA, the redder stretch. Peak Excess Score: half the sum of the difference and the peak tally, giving -1.5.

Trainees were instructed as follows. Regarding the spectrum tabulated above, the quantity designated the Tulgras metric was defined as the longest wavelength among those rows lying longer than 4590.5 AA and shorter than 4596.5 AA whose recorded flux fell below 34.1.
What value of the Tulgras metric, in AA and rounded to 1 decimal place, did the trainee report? 4596.0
